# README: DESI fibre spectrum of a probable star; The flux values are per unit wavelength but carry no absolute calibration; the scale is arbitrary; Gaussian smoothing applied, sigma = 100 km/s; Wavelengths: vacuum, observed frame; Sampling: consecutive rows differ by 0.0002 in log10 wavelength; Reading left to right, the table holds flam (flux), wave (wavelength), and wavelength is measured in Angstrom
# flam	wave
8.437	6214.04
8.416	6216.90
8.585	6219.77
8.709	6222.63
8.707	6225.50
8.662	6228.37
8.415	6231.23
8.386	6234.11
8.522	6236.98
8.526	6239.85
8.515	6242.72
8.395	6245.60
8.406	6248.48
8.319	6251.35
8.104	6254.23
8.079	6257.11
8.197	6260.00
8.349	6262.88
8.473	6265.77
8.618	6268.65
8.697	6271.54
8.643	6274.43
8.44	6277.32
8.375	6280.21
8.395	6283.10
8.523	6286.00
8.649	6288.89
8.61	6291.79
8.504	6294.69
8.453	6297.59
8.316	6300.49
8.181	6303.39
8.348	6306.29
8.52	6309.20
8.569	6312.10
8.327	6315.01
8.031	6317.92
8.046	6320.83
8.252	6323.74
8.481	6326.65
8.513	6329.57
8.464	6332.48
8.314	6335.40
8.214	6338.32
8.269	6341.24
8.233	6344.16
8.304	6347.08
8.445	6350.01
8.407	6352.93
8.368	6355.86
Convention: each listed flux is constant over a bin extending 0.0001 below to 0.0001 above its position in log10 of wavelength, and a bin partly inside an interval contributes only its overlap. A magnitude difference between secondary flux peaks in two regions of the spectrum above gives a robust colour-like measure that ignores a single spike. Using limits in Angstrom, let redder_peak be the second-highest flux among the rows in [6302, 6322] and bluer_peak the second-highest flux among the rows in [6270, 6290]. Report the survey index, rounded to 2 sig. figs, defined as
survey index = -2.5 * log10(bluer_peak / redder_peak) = -0.016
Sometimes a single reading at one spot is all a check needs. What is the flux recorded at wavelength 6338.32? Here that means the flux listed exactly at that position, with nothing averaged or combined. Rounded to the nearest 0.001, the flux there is 8.214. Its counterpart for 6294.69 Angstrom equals 8.504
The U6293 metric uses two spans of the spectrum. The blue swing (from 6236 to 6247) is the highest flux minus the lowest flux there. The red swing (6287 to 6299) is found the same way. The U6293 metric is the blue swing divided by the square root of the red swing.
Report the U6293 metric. 0.3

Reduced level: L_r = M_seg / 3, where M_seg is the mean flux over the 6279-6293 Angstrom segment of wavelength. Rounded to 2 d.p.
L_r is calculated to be 2.84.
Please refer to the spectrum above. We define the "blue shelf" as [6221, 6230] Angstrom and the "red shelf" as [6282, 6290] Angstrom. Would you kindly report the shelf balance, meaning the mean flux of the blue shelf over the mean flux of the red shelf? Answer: 1.02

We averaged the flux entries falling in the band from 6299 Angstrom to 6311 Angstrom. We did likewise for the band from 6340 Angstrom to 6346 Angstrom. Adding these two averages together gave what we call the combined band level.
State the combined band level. 16.6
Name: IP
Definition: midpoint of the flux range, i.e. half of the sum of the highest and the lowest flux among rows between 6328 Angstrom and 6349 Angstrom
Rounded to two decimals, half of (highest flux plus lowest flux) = 8.36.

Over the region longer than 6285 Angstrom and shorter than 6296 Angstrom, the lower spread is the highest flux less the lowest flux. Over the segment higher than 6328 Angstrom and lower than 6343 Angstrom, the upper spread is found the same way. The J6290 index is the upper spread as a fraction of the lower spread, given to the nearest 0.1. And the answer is 2.1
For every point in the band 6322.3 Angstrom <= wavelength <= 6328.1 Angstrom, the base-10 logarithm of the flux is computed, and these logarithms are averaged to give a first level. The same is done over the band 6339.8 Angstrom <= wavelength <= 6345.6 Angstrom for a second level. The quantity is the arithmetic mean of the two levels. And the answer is 0.920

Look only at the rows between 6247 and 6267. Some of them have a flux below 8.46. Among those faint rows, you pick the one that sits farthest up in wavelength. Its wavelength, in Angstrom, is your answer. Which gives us 6262.88 Angstrom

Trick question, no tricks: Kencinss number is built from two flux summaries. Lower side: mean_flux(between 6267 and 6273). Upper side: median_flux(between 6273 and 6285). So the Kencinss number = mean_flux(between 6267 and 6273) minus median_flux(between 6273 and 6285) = 0.24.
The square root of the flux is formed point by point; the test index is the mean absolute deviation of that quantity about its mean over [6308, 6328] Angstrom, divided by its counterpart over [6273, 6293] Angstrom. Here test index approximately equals 1.8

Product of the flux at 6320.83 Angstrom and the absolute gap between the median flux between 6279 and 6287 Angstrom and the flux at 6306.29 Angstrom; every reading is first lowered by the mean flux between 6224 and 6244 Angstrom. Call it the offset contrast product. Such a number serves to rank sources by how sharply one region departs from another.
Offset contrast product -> -0.023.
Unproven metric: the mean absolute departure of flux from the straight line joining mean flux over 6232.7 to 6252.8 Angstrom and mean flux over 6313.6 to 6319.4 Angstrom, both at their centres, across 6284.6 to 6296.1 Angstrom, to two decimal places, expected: 0.30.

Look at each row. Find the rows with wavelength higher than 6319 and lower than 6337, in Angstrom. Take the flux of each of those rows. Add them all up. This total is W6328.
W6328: 50.07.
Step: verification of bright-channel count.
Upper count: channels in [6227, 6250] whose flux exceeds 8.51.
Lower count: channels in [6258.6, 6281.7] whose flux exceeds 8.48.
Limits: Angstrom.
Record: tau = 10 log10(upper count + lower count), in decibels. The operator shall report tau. 8.5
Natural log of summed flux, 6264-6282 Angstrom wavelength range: 3.94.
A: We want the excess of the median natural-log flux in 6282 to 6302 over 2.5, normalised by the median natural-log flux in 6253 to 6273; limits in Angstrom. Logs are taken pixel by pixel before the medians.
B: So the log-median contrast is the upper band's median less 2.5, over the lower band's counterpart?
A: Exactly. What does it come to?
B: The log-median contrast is -0.169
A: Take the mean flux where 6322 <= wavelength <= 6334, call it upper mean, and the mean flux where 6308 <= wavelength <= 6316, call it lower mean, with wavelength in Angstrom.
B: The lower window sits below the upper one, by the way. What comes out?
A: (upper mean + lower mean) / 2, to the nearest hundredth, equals 8.45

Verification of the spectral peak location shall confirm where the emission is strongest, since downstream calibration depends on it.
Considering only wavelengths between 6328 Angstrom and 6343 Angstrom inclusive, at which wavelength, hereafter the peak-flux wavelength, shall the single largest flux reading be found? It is 6329.57 Angstrom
